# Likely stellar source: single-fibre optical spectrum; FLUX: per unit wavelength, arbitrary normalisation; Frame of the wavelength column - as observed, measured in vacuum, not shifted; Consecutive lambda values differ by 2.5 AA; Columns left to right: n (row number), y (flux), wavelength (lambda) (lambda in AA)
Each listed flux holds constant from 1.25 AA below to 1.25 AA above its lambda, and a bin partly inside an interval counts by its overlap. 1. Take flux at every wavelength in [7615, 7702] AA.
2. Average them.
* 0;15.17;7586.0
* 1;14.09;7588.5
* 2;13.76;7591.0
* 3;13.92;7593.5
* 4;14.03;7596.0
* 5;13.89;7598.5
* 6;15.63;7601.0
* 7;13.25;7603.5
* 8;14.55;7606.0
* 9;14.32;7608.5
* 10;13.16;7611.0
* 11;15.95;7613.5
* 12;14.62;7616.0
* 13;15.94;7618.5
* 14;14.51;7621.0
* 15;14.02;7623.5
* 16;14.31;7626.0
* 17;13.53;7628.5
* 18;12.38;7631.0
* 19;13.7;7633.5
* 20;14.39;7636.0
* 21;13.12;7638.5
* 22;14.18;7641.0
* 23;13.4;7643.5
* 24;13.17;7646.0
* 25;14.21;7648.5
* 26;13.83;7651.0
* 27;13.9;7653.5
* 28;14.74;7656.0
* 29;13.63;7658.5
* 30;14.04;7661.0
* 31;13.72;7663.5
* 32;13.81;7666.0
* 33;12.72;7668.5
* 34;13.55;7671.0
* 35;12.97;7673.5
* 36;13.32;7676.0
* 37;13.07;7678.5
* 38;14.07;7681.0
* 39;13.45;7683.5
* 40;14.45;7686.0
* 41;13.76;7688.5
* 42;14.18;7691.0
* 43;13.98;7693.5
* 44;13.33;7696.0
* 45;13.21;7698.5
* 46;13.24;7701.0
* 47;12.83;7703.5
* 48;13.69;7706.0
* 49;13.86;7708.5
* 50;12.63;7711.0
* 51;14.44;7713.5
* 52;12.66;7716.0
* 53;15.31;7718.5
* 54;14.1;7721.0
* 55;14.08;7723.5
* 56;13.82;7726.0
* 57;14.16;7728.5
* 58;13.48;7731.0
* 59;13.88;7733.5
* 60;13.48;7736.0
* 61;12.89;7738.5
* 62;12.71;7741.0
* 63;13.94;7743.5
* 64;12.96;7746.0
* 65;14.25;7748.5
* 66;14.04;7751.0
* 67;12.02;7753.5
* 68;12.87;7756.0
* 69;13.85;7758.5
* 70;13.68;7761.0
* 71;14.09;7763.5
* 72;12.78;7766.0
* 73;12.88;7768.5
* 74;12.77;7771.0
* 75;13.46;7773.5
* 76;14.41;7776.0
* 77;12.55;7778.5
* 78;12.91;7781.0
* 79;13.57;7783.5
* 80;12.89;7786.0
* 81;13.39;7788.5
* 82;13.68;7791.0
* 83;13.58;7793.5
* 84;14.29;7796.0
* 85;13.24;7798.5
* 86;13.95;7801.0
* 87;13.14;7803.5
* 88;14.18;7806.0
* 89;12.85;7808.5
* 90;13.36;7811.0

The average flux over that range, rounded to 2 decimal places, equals 13.78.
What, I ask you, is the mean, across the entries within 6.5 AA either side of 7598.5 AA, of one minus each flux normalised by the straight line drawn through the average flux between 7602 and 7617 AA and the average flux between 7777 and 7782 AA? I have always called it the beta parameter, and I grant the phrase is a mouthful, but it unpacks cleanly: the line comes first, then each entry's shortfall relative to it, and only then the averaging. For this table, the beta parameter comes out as 0.019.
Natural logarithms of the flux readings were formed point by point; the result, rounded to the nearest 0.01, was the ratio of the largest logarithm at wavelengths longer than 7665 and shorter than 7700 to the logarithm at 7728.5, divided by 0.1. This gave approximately 10.08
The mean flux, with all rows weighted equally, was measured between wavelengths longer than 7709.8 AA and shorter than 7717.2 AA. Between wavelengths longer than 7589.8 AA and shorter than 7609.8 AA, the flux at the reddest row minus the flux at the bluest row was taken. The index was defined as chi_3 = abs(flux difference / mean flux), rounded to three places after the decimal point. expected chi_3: 0.042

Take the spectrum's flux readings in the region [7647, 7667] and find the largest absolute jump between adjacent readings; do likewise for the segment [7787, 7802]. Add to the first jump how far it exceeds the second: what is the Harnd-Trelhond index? 1.2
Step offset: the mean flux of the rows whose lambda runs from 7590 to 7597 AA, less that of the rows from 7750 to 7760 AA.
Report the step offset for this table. 0.7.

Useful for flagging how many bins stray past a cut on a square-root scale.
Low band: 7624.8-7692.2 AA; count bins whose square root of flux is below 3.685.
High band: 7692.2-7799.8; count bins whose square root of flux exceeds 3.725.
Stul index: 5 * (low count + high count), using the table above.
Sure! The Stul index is 120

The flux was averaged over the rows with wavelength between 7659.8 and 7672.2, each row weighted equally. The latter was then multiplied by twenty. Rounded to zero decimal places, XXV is 271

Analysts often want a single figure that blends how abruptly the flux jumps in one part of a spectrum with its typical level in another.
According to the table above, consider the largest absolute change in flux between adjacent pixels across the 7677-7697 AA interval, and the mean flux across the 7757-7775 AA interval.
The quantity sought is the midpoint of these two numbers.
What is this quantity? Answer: 7.2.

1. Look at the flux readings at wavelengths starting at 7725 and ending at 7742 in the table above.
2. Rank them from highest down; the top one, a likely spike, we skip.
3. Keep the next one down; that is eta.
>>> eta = 13.88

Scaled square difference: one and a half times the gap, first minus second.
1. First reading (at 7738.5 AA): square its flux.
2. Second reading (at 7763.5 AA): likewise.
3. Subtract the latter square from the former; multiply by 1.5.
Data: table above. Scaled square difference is -49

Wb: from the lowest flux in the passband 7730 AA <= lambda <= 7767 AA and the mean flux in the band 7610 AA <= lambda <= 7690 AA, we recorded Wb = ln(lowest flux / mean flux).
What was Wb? -0.14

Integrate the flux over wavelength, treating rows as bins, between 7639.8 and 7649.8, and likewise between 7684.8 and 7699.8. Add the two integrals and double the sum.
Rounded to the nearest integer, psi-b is 689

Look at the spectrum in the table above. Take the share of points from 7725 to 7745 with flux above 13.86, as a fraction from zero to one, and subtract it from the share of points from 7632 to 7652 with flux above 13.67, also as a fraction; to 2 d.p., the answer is 0.25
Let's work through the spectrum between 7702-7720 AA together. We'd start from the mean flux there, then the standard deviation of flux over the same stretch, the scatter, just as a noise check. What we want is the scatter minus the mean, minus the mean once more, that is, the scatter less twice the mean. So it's -26.3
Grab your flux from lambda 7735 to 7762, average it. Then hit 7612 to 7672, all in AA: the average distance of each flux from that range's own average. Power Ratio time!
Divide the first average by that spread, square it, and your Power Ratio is 494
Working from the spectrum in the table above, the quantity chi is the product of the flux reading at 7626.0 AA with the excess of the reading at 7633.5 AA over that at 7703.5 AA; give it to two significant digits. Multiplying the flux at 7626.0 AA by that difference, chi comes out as 12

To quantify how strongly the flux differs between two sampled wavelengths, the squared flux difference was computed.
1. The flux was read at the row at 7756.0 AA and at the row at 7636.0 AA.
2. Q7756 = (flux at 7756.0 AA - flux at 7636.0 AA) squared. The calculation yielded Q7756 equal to 2.3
